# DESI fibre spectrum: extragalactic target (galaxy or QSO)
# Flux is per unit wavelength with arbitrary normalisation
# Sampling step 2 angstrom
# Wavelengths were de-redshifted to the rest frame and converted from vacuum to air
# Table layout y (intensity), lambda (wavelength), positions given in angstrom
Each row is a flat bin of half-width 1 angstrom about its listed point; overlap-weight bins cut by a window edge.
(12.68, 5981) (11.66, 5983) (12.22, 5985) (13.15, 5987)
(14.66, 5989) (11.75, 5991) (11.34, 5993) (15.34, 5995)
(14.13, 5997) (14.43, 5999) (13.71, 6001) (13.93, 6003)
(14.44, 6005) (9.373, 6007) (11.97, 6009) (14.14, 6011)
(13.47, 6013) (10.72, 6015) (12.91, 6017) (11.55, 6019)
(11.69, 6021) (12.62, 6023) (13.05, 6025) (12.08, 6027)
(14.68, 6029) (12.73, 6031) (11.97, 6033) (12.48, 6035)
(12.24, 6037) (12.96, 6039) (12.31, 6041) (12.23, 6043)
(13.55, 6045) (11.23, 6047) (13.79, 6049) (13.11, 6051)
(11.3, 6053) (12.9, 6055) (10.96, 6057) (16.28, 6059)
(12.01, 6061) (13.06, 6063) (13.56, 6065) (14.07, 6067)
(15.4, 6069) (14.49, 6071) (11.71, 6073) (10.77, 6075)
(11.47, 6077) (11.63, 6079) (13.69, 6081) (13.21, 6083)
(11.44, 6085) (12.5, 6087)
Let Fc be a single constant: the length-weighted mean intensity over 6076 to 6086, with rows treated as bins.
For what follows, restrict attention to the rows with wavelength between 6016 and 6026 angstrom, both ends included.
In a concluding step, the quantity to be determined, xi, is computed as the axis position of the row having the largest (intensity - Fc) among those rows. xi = 6025 angstrom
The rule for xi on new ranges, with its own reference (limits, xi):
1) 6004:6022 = 6005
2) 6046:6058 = 6049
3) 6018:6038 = 6029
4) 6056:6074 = 6059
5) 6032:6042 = 6039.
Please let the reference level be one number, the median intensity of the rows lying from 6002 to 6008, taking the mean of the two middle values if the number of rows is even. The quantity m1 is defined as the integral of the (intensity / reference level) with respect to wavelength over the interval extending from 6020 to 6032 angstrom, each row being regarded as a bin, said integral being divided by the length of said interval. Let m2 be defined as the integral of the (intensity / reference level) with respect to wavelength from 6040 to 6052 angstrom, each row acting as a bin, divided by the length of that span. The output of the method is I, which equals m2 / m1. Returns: 0.99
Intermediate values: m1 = 0.92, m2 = 0.91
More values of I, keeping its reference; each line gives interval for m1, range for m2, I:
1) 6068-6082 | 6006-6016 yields 0.94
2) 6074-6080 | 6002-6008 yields 1.11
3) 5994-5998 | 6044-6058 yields 0.84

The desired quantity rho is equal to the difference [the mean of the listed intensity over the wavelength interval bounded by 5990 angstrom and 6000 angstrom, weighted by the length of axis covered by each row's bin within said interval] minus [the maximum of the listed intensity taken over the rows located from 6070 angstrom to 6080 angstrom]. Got -1.1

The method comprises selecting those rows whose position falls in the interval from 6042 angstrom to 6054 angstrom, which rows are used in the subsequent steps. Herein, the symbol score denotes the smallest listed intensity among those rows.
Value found 11.23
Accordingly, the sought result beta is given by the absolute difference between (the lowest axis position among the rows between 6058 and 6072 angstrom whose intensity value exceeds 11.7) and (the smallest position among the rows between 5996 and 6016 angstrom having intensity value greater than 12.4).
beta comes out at 62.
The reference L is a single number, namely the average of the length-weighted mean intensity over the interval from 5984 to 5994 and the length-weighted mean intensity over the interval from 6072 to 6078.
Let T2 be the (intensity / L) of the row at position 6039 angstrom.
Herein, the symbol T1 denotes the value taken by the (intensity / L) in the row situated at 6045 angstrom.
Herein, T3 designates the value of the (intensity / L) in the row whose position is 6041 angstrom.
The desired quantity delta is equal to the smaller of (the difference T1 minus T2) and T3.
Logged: 0.05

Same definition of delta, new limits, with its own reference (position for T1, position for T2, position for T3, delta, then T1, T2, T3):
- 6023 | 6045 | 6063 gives -0.08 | 1.05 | 1.13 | 1.09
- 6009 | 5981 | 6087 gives -0.06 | 1.00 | 1.06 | 1.04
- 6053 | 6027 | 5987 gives -0.07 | 0.94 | 1.01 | 1.10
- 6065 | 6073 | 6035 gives 0.15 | 1.13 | 0.98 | 1.04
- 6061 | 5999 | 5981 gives -0.20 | 1.00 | 1.21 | 1.06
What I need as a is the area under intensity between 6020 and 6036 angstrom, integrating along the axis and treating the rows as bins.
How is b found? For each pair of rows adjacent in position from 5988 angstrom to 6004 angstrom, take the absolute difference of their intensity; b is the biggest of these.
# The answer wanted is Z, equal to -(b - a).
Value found 199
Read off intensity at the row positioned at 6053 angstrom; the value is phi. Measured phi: 11.3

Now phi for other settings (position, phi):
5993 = 11.34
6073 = 11.71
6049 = 13.79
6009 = 11.97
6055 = 12.9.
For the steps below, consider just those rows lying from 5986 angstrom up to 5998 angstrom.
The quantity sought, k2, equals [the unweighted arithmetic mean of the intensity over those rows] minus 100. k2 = -86.6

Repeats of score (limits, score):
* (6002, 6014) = 9.373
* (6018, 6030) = 11.55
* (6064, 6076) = 10.77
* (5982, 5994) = 11.34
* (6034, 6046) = 12.23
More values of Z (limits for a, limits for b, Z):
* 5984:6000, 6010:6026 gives 211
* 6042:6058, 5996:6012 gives 193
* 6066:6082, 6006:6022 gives 204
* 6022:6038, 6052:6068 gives 198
